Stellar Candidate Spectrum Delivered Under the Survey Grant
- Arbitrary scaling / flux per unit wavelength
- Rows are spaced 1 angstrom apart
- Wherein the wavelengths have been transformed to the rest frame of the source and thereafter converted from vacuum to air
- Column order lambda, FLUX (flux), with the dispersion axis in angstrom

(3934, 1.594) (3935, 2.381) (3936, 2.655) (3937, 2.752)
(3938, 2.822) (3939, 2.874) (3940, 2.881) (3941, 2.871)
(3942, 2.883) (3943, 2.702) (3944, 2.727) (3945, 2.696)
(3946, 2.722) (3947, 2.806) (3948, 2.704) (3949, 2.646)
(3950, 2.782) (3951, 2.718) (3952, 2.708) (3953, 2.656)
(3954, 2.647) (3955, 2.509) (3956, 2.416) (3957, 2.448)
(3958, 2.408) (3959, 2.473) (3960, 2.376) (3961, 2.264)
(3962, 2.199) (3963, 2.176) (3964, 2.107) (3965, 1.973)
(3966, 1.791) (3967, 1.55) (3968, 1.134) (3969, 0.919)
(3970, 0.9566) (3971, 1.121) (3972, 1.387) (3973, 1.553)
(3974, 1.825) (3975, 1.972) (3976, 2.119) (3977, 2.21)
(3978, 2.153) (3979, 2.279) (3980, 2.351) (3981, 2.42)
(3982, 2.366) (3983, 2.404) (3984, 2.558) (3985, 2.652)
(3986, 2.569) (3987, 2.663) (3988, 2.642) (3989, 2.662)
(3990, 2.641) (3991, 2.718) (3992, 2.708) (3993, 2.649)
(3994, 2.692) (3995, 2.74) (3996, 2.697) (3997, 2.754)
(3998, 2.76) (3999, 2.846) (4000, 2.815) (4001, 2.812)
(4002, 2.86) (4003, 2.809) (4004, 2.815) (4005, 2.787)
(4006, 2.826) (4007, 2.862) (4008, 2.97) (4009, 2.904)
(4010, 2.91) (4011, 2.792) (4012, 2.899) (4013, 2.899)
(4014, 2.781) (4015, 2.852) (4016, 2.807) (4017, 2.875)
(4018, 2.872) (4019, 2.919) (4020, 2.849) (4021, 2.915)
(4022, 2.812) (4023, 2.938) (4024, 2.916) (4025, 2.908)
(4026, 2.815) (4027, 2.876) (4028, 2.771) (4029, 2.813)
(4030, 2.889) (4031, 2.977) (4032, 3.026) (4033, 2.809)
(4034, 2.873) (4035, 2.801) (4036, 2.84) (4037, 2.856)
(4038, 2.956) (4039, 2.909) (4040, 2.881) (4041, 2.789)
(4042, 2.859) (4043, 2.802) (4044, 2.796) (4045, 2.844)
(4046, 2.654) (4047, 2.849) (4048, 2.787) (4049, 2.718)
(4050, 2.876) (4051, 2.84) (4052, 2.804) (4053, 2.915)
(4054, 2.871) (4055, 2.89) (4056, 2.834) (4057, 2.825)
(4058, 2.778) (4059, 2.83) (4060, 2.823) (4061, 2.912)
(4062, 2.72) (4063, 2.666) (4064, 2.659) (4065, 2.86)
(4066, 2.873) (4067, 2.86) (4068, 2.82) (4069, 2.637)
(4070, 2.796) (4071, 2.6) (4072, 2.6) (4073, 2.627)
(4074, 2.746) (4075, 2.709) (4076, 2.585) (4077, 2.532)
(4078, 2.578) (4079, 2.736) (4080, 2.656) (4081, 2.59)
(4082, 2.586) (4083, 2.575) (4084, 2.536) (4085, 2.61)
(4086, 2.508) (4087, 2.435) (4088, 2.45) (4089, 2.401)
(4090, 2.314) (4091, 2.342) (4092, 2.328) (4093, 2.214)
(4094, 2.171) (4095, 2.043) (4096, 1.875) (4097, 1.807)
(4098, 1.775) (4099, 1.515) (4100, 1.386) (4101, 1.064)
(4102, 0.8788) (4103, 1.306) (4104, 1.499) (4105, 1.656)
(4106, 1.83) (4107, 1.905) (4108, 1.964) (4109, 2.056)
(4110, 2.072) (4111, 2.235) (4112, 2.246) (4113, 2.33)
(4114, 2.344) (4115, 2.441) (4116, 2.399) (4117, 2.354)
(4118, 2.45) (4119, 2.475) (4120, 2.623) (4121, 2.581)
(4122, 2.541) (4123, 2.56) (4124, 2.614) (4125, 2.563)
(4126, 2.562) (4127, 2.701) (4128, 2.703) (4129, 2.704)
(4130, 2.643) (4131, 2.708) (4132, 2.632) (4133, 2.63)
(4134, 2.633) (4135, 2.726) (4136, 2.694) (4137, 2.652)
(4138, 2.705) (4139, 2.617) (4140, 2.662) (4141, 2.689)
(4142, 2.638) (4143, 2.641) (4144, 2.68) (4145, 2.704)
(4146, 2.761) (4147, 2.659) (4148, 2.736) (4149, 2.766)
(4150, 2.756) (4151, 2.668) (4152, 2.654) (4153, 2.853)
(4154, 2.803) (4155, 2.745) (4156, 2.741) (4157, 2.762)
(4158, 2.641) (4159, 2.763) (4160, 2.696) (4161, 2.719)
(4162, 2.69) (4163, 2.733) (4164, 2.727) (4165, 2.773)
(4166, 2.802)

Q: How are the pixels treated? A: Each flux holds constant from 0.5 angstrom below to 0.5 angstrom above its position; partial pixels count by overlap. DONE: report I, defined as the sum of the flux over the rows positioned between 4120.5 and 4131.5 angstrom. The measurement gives 28.9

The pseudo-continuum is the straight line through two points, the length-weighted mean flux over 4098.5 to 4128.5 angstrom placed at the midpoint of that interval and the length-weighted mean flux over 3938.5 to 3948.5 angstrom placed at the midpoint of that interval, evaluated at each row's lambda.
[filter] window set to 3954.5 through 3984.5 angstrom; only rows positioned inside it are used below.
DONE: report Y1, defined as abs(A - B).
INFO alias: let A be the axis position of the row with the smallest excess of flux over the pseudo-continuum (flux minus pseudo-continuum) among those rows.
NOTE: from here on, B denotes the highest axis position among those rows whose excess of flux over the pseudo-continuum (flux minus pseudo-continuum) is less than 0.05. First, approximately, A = 3969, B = 3984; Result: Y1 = 15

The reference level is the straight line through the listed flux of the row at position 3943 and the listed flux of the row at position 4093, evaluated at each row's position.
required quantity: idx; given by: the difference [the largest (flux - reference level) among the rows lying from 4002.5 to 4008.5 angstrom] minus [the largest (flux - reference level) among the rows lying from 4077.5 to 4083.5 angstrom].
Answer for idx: 0.0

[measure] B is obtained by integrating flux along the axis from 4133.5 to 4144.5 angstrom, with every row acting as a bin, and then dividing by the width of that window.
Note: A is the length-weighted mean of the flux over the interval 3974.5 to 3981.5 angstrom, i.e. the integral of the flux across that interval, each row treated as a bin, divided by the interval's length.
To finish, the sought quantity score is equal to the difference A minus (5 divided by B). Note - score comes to 0.3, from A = 2.21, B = 2.67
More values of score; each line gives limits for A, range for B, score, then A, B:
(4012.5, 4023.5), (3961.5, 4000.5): 0.6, 2.87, 2.22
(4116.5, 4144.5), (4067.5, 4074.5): 0.8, 2.62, 2.69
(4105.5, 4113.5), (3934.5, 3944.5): 0.3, 2.08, 2.75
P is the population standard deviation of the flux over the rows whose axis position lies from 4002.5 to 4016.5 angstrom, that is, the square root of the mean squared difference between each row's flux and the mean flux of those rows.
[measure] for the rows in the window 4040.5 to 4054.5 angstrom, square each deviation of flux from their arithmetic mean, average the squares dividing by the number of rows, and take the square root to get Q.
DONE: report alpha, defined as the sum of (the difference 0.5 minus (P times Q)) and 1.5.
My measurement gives 2.00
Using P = 0.06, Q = 0.065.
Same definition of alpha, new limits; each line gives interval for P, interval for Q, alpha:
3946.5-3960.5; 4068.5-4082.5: 1.99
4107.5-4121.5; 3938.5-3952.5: 1.99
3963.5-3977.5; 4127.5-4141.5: 1.98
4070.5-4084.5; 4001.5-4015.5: 2.00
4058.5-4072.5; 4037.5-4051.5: 1.99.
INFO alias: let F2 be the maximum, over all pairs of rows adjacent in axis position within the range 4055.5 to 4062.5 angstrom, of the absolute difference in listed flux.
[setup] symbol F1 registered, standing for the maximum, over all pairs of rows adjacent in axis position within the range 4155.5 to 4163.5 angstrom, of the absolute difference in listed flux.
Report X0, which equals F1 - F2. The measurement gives -0.07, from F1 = 0.12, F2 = 0.19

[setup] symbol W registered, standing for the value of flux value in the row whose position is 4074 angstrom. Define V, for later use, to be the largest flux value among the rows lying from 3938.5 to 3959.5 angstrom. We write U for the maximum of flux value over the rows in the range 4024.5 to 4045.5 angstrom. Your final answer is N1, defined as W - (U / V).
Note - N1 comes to 1.70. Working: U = 3.026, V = 2.883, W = 2.746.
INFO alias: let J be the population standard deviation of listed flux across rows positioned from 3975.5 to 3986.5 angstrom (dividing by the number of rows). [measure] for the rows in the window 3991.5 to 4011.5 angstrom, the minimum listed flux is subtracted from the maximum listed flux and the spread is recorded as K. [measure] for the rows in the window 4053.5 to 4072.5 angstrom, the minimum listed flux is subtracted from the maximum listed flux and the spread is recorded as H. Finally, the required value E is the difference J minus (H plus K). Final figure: -0.47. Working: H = 0.3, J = 0.166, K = 0.32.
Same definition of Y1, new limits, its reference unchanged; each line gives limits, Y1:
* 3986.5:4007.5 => 2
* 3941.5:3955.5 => 0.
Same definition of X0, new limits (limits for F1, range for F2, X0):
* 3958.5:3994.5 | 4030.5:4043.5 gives 0.20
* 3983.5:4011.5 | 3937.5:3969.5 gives -0.30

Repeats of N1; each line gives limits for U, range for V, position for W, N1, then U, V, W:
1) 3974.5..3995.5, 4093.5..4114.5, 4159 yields 1.59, 2.74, 2.344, 2.763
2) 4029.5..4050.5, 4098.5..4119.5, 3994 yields 1.47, 3.026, 2.475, 2.692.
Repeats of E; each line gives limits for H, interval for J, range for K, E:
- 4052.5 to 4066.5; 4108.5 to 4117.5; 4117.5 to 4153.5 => -0.53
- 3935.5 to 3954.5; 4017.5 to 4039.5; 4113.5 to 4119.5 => -0.31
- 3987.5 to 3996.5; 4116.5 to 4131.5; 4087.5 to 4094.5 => -0.28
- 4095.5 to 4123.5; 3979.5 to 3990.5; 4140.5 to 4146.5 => -1.75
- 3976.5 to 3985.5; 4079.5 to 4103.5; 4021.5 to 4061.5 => -0.35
